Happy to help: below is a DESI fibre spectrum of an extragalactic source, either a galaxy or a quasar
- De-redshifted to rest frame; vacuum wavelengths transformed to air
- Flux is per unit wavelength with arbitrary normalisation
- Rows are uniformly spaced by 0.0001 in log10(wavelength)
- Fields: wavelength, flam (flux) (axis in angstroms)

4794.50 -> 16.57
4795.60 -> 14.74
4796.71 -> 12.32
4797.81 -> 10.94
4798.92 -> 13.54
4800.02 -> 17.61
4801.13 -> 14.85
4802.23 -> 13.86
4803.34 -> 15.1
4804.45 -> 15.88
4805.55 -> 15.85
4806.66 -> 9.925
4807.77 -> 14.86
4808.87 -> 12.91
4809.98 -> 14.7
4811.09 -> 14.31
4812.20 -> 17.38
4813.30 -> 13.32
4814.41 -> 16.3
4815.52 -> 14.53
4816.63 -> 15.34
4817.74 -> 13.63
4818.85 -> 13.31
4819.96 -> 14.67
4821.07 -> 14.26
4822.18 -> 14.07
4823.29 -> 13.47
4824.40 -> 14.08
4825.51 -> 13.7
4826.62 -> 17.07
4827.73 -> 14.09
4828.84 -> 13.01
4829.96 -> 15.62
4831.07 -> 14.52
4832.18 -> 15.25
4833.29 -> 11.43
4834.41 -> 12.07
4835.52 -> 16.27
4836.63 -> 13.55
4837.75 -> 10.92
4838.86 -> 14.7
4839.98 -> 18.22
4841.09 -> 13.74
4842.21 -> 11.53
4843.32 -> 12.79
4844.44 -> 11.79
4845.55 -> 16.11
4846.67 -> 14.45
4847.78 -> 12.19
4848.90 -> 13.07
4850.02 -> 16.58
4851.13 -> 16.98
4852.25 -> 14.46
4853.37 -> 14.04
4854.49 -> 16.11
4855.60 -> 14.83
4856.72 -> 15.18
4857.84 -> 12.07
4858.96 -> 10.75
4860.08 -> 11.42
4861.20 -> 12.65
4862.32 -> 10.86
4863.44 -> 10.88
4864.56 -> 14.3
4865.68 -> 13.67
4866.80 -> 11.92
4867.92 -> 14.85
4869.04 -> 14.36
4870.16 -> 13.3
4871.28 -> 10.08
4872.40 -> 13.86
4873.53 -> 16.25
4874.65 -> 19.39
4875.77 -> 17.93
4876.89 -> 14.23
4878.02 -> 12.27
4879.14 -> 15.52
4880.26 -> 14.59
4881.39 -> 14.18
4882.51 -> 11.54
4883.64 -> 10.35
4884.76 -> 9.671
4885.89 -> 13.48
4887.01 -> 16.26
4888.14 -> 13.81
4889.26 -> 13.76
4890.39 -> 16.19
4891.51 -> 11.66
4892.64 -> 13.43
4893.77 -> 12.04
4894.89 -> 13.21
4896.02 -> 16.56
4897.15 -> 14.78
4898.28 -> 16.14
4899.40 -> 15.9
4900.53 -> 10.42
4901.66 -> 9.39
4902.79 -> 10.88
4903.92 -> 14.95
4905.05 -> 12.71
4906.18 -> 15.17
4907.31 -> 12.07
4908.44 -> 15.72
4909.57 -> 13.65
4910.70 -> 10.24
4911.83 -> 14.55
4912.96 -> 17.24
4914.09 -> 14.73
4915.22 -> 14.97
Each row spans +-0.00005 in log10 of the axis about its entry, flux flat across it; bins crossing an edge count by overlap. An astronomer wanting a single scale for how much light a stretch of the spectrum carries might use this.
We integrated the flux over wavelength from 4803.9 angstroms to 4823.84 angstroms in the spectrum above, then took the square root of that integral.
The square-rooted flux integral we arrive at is 16.9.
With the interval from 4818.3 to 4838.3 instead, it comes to 16.7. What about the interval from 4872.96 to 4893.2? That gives 16.9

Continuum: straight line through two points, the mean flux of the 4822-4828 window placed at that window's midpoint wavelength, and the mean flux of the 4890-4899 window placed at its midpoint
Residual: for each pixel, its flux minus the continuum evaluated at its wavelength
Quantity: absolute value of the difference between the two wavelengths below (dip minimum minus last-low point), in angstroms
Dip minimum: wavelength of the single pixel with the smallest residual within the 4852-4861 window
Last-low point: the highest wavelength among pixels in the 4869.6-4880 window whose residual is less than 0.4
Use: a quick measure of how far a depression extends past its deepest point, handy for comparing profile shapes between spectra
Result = 19.1 angstroms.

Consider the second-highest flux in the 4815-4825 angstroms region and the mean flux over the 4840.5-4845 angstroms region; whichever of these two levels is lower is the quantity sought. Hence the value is 12.5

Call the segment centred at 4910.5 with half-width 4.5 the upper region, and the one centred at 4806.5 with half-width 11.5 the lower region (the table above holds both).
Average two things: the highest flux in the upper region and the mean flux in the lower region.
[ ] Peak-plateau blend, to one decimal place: 15.8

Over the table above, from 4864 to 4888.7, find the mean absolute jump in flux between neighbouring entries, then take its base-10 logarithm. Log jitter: 0.33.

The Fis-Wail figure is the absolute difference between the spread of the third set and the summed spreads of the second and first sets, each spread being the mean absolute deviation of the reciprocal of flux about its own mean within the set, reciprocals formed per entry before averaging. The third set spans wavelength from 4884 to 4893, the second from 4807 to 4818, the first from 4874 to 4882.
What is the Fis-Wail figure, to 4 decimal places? 0.0027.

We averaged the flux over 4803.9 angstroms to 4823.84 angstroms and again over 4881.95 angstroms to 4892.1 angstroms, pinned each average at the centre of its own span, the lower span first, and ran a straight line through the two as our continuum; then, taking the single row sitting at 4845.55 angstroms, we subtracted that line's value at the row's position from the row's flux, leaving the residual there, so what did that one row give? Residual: 2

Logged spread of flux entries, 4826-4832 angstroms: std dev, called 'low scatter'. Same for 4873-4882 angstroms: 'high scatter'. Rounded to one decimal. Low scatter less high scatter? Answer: -0.7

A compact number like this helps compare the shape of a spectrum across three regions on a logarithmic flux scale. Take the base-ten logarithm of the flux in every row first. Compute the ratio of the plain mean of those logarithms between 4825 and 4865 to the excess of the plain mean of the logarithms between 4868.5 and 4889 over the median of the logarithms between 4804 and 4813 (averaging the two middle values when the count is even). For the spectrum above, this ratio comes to -35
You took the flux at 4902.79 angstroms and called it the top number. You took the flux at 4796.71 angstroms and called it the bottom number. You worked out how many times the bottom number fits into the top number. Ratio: 0.88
